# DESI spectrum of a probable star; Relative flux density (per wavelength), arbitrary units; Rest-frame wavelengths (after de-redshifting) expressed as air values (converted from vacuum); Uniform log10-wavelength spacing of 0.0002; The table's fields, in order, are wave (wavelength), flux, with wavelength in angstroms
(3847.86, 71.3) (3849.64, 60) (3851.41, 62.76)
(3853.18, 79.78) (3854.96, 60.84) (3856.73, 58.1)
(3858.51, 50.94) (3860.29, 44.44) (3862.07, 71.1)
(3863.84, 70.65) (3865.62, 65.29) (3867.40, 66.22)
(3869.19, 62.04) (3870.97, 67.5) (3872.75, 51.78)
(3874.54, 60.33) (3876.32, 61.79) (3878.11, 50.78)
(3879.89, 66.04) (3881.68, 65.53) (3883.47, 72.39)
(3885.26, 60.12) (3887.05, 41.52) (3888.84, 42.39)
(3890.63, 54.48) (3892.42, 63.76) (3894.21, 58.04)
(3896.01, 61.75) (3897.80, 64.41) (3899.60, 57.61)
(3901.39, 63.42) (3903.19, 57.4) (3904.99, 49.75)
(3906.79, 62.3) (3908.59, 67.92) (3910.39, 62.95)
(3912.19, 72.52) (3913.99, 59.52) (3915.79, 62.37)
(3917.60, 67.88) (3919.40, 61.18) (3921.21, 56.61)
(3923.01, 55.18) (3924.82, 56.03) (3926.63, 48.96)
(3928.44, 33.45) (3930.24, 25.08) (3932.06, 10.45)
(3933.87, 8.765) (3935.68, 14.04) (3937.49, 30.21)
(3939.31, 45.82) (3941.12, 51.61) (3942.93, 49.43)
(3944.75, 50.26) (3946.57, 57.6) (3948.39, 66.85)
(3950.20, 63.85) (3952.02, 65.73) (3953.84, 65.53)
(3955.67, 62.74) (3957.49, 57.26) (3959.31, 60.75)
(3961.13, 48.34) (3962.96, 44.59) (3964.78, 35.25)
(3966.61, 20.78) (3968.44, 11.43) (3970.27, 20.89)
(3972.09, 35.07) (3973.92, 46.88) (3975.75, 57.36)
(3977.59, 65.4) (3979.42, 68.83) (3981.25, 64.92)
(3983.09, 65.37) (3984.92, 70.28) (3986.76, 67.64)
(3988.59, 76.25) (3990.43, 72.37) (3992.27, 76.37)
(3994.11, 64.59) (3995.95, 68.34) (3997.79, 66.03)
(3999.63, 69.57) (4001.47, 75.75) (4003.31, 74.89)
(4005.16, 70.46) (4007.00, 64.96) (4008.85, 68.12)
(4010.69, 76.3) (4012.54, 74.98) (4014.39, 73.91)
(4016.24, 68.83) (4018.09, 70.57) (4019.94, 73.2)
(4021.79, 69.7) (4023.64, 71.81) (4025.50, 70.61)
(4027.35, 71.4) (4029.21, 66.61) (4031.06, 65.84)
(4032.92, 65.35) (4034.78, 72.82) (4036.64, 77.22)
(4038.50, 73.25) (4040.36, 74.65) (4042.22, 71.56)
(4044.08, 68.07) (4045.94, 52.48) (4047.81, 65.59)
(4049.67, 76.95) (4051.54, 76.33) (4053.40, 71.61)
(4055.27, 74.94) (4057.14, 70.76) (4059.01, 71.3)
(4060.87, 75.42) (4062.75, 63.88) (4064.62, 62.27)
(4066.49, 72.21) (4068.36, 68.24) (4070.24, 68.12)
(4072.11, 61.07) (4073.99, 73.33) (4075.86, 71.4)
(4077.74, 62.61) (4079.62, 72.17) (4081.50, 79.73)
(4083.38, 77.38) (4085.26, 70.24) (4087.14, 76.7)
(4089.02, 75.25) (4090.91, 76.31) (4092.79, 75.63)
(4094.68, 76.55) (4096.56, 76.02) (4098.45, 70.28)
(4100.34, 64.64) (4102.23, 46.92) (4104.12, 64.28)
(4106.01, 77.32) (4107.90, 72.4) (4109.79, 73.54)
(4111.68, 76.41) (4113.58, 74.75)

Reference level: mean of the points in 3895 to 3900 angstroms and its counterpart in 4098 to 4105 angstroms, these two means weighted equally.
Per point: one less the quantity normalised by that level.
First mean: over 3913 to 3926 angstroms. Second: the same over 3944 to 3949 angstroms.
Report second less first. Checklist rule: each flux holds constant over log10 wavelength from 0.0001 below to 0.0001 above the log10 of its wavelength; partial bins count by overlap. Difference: 0.03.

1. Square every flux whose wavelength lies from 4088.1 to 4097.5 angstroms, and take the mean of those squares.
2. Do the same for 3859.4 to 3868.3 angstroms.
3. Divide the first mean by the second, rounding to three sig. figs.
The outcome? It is 1.40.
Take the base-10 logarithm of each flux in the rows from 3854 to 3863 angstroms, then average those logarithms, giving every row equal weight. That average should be 1.75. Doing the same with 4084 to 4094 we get 1.87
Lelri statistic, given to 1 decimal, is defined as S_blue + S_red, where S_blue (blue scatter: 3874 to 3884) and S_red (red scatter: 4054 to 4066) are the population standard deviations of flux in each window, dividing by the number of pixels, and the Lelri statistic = 11.7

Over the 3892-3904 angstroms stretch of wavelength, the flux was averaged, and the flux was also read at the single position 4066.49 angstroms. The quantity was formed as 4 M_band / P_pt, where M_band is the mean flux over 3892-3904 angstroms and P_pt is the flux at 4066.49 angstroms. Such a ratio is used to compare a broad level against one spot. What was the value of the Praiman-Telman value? 3.4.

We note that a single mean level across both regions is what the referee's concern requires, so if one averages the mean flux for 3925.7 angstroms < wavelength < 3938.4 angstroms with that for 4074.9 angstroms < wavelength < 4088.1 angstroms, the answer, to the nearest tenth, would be 48.7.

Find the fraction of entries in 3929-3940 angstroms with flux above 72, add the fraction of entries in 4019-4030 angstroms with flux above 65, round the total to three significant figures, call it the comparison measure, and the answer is 1.00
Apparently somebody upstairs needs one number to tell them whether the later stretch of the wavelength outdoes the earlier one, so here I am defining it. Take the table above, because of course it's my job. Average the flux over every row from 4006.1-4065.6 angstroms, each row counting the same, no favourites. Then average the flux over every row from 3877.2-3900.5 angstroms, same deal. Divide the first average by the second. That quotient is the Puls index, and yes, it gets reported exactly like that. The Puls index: 1.21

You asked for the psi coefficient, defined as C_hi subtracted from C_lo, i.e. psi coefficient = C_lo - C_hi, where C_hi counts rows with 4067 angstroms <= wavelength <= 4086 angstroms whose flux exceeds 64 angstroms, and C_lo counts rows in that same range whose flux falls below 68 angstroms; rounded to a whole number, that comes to -6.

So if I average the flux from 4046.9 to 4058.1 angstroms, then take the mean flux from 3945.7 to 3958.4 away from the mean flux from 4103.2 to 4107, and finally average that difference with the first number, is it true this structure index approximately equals 40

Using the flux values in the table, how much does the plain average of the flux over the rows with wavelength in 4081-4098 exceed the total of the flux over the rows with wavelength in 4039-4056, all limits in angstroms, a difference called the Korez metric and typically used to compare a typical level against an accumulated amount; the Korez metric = -556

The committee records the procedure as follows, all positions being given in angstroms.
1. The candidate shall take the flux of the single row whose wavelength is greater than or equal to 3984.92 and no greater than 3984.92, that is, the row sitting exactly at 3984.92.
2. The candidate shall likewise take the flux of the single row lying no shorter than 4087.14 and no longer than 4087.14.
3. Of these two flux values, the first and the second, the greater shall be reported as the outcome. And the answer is 77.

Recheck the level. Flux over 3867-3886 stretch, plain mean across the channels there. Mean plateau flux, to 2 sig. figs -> 62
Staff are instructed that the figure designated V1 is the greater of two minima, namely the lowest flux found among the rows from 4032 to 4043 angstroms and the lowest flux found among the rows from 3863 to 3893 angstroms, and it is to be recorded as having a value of 65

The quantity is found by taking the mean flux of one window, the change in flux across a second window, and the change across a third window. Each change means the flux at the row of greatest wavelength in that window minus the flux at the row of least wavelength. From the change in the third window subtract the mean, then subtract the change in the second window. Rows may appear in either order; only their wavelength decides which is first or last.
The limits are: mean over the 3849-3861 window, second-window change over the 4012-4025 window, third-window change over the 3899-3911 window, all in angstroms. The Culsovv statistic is -51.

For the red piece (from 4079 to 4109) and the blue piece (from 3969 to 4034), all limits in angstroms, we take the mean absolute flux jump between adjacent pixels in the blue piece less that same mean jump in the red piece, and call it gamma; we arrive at -1.7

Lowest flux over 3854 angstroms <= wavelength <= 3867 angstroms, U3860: 44.44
